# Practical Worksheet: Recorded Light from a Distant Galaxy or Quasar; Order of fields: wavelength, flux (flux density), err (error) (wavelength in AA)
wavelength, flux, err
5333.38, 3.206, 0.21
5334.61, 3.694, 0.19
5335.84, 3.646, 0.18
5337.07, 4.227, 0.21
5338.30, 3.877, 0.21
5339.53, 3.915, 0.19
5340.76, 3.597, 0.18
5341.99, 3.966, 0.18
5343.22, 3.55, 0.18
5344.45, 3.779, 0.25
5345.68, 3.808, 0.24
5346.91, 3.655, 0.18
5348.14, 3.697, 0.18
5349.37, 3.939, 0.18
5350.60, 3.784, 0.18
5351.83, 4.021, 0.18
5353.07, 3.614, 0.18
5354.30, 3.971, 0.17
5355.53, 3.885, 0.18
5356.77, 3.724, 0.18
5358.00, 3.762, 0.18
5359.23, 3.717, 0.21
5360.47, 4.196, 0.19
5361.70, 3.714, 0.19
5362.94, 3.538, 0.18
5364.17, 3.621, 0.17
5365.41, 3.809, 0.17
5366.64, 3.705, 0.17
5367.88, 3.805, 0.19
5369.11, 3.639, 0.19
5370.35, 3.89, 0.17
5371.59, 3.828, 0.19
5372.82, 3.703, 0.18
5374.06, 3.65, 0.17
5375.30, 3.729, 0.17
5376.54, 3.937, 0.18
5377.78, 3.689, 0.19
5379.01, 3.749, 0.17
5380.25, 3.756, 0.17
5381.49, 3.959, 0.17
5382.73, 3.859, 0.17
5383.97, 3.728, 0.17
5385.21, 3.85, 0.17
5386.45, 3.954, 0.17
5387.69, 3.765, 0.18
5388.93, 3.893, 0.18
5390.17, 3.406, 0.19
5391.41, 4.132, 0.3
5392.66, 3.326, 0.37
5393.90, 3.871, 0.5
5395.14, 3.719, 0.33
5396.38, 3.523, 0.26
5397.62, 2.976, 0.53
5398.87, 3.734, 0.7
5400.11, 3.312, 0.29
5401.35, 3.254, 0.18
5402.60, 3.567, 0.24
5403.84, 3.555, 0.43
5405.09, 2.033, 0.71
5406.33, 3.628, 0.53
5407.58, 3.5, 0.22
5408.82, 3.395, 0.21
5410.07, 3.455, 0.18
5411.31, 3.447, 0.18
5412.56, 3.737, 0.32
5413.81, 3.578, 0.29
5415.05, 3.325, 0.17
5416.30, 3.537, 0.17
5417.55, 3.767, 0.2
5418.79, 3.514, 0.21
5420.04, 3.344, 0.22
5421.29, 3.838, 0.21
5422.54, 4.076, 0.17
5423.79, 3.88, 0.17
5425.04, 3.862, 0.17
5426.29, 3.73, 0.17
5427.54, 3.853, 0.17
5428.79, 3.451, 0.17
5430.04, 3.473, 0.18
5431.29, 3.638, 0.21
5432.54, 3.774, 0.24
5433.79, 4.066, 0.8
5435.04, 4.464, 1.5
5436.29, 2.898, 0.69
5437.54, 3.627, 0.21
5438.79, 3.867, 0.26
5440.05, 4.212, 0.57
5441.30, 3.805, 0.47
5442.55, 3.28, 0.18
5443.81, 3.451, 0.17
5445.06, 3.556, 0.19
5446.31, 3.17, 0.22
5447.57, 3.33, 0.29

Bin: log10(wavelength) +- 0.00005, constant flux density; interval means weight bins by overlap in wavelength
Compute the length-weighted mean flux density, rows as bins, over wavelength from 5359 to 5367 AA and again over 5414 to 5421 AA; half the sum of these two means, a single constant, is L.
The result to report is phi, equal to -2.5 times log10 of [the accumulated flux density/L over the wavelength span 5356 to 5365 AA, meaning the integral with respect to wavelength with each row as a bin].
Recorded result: -2.42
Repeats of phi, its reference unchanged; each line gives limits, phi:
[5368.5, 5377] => -2.36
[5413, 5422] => -2.36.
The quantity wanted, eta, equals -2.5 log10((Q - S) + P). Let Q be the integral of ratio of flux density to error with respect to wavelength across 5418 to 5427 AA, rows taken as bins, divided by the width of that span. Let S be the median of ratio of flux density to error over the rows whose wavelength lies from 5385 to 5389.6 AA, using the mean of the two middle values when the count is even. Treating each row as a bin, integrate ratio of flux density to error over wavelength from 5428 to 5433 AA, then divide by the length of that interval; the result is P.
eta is -3.04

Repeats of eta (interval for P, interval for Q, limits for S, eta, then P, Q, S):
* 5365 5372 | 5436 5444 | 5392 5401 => -3.49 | 21.1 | 12.9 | 9.0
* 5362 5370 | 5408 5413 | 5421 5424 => -2.91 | 20.7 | 16.7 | 22.8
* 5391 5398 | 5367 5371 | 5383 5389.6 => -2.39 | 10.2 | 20.7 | 21.9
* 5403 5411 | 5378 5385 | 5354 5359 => -2.78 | 11.9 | 22.3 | 21.2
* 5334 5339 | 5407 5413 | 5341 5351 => -2.99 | 19.6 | 16.6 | 20.4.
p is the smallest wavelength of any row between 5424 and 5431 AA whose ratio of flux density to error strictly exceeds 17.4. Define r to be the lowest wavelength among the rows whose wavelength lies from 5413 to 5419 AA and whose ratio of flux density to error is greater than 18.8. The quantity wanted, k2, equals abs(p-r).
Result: 10.0 AA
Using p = 5425.04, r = 5415.05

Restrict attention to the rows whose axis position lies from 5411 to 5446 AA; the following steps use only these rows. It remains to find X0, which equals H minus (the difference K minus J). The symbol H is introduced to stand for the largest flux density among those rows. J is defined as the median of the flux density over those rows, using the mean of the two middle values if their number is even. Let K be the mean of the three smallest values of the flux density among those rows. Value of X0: 4.98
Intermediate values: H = 4.464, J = 3.68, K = 3.17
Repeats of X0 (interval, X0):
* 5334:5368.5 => 4.44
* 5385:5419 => 4.92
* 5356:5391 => 4.43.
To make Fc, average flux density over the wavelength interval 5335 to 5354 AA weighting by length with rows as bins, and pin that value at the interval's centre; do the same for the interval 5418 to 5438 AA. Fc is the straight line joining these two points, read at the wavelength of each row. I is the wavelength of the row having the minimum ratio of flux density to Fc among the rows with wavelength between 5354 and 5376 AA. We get 5362.94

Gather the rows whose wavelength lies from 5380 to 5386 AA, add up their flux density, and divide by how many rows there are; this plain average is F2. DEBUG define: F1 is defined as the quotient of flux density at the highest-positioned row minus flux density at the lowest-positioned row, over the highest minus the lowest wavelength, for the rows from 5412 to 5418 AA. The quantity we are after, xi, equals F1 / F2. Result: 0.002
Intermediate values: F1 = 0.01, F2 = 3.83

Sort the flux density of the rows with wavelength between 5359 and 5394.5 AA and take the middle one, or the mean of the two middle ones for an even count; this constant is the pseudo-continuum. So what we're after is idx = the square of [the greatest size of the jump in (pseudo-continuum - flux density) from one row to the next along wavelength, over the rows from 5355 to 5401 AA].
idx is 0.65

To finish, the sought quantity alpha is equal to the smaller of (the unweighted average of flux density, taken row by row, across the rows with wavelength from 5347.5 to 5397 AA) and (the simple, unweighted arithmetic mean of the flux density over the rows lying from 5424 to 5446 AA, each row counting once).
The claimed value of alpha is 3.7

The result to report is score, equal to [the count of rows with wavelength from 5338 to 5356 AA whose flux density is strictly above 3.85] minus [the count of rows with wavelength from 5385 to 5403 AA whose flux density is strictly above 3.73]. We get 0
